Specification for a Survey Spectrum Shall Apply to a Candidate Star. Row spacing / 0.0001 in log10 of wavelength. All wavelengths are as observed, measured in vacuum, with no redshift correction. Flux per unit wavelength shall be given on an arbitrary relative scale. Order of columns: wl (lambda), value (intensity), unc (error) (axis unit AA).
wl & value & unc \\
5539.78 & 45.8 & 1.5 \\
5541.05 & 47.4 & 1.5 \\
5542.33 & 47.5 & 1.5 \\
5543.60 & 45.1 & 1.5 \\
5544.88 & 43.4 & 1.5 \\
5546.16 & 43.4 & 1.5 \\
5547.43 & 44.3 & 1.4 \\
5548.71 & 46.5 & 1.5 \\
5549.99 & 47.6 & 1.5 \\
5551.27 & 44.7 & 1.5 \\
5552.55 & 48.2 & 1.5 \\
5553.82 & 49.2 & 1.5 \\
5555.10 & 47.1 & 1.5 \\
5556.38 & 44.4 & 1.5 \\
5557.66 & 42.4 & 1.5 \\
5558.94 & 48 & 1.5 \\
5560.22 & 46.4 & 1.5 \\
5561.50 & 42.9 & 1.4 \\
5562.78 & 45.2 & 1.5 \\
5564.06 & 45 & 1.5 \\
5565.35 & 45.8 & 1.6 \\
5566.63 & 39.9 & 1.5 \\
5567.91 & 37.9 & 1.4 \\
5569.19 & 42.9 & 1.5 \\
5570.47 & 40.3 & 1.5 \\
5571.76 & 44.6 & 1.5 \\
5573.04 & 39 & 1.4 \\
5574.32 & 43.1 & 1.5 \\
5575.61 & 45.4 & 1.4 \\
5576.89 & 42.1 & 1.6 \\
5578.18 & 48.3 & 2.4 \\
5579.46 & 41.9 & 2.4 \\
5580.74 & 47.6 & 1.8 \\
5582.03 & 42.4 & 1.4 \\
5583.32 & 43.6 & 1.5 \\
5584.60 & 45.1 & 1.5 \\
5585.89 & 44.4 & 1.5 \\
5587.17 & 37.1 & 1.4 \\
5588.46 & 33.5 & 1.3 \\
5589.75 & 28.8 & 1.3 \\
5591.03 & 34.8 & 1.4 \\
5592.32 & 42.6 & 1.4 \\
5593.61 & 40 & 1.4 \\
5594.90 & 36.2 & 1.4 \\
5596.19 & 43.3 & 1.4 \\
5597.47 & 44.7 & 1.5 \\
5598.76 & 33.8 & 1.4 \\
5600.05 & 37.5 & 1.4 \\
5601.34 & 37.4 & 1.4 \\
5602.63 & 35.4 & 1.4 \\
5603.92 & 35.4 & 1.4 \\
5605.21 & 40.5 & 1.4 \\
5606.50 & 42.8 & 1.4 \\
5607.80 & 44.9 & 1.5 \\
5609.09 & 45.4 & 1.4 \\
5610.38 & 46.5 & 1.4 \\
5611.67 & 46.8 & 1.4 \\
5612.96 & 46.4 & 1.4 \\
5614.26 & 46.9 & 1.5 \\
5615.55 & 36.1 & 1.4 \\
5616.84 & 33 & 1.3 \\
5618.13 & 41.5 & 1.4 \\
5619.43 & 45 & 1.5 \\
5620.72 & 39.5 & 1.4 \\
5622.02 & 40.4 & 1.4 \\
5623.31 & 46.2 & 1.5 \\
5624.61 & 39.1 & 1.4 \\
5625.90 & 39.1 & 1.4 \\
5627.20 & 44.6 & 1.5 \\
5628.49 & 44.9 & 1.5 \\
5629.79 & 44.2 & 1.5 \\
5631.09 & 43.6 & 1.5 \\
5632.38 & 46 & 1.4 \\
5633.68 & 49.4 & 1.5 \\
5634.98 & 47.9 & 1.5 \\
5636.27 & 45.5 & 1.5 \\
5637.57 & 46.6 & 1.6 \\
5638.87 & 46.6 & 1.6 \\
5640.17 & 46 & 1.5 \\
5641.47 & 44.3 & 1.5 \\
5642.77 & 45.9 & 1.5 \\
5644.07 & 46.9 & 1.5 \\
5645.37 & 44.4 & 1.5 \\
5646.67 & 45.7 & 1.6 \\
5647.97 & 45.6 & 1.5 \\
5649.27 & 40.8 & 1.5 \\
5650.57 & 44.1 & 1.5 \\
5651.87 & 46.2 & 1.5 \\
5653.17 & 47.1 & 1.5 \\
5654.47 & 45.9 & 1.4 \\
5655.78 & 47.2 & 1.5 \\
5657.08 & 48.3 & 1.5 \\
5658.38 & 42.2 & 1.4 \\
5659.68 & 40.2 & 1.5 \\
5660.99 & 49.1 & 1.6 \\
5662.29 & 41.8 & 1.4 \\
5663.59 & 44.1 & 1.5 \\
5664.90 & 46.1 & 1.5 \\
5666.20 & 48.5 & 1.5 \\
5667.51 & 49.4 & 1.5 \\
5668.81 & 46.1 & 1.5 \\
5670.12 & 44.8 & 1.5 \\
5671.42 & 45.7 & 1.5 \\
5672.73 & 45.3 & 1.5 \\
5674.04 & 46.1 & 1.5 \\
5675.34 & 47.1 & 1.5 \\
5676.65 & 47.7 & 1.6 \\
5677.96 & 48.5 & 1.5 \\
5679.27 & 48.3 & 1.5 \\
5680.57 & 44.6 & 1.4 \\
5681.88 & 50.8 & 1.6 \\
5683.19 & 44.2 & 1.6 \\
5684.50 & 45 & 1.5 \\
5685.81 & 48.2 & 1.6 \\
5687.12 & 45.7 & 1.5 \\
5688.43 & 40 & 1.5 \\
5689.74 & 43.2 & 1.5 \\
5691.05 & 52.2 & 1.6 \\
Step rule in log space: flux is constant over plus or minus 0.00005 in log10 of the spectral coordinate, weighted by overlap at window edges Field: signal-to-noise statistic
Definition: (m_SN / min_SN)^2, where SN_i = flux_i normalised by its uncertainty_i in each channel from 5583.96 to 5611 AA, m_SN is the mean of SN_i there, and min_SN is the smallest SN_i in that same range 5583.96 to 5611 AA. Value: 1.60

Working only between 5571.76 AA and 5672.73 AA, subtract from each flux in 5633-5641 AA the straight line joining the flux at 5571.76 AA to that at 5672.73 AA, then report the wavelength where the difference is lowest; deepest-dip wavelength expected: 5636.27 AA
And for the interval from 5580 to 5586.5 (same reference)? 5582.03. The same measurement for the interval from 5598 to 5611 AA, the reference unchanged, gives 5598.76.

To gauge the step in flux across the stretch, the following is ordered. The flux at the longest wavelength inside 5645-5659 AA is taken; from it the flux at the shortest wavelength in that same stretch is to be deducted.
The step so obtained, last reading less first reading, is -2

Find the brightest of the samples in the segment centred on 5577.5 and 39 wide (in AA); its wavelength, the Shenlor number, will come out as 5578.18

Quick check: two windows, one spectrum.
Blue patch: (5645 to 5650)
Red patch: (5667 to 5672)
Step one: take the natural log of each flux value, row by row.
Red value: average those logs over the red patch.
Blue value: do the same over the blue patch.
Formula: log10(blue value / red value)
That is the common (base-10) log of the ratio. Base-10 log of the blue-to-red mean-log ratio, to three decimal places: -0.006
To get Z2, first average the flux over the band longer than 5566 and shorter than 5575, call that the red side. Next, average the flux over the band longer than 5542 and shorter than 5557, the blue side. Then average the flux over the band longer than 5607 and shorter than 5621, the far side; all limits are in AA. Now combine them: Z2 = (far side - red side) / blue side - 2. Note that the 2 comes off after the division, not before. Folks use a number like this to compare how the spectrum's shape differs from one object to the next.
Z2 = -1.96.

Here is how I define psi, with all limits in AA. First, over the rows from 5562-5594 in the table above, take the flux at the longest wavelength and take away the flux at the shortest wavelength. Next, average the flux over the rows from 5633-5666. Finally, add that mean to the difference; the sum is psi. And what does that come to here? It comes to 40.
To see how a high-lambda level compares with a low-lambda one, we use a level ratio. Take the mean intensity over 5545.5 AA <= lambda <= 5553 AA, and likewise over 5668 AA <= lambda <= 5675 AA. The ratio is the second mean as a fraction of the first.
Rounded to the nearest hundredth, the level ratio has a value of 1.00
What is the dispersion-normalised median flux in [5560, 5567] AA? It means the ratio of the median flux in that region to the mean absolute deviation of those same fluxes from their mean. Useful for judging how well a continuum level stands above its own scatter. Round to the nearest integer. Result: 24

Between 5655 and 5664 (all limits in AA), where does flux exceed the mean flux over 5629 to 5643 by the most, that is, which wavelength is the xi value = 5660.99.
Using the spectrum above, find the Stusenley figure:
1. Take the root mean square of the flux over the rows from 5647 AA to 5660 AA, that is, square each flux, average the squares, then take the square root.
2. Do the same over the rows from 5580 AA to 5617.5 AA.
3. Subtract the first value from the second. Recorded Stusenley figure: -4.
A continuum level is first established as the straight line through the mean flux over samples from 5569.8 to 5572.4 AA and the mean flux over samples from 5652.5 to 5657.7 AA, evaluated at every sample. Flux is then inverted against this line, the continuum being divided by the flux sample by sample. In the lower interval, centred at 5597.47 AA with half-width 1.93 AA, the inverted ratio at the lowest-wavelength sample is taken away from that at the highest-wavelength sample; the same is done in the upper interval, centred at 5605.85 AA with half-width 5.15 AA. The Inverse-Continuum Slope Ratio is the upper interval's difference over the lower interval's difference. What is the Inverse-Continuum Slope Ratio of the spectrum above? -0.76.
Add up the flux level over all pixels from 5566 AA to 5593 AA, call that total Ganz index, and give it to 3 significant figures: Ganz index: 865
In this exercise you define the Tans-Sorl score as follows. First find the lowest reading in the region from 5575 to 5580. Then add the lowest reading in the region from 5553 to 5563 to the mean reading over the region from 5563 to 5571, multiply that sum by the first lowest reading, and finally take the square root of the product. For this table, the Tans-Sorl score 59.5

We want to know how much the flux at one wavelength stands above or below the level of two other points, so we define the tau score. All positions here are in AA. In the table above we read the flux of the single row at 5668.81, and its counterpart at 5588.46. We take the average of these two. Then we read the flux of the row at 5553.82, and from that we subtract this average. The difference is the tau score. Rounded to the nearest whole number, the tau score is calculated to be 9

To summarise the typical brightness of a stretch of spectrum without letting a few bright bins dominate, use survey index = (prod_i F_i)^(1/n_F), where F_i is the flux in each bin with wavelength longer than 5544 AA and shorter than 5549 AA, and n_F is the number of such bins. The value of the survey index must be 44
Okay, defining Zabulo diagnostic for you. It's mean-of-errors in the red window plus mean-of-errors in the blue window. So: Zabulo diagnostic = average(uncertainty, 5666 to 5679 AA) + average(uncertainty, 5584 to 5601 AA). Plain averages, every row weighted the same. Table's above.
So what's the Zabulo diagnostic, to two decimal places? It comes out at 2.92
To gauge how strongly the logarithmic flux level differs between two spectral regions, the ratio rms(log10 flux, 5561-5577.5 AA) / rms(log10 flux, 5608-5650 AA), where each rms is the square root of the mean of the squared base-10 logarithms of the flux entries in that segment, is 0.99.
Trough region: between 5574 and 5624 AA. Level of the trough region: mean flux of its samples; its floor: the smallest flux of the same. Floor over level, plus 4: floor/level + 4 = 4.70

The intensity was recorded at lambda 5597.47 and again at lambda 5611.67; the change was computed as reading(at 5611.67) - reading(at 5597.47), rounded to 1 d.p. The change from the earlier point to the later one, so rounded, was 2.1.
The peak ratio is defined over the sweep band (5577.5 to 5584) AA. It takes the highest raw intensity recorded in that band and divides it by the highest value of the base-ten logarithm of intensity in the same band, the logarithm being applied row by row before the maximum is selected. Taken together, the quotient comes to 28.7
